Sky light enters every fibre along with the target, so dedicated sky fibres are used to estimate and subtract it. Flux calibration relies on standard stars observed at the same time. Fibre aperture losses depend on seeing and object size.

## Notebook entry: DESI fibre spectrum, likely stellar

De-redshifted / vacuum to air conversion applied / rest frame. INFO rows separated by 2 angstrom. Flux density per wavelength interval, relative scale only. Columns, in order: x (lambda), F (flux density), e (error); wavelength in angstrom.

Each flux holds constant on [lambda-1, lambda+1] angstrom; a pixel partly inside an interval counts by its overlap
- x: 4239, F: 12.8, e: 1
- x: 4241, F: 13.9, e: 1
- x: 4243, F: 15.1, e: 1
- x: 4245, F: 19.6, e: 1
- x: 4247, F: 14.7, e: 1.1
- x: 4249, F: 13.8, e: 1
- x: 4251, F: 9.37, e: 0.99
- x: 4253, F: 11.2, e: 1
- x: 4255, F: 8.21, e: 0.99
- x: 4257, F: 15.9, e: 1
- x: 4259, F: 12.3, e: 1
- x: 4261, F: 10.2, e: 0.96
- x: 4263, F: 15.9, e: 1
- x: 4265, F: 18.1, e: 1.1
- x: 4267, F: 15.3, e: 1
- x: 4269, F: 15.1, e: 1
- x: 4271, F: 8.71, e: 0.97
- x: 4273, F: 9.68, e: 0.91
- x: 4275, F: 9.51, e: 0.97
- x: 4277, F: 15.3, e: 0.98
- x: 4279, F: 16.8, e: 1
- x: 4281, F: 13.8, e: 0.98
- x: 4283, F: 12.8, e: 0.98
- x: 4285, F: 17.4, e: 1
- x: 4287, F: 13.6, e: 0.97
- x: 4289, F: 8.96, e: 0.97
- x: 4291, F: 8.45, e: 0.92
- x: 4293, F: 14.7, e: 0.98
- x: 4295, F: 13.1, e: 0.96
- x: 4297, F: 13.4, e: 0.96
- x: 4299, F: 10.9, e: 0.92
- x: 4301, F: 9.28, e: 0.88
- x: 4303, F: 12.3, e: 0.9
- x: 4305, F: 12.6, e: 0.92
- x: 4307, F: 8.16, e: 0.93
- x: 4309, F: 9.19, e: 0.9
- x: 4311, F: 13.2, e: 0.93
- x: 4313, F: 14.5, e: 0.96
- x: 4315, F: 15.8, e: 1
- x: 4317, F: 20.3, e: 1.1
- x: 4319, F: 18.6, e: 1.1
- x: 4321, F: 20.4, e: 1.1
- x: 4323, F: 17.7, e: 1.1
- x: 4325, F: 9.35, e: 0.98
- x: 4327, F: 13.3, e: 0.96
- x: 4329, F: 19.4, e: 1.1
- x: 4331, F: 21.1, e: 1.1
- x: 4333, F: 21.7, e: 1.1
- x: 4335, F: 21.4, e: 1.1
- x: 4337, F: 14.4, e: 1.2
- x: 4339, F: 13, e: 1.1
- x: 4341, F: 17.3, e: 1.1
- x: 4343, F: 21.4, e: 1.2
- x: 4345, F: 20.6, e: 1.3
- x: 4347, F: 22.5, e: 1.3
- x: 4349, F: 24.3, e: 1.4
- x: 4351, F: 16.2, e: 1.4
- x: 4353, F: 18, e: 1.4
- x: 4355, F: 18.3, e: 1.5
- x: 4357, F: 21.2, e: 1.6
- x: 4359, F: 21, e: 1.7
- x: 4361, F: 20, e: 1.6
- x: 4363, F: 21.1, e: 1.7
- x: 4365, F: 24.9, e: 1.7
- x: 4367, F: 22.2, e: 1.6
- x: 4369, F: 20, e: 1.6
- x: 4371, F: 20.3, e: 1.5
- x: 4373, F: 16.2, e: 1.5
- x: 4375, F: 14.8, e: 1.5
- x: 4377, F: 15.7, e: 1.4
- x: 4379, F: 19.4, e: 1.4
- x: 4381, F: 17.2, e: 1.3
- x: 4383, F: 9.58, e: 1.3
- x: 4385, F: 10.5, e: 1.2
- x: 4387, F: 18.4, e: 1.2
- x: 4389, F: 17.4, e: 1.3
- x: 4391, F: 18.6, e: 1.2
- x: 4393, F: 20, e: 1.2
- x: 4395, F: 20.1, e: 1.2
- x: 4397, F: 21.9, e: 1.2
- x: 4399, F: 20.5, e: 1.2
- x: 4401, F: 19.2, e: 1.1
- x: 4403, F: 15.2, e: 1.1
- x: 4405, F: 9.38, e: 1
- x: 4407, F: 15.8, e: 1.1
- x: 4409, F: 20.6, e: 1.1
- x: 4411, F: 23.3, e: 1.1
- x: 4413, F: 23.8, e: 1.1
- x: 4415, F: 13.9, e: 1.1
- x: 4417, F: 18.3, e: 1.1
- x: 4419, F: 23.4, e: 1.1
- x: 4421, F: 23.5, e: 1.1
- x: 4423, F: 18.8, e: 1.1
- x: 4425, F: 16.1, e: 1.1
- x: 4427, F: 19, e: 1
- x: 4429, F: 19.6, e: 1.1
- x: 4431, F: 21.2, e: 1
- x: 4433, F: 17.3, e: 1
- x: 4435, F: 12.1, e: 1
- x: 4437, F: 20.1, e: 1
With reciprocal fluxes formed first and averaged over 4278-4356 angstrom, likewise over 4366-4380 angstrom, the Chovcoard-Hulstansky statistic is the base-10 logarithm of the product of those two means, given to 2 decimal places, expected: -2.41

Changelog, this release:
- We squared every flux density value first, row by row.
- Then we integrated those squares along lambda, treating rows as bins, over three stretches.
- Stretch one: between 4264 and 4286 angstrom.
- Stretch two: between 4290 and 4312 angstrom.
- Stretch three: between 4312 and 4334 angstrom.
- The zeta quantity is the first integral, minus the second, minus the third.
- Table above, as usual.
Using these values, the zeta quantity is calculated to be -5520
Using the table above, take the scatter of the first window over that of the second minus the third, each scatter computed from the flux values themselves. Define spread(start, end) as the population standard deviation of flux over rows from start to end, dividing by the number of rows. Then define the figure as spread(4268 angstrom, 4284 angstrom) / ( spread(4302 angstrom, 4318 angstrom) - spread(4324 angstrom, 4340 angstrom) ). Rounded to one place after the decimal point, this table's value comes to -3.2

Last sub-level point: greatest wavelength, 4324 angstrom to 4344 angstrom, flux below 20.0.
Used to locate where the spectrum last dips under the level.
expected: 4341 angstrom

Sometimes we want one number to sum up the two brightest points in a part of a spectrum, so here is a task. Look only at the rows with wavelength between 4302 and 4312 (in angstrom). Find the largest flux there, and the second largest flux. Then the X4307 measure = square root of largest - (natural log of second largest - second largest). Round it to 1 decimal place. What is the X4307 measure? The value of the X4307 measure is 13.7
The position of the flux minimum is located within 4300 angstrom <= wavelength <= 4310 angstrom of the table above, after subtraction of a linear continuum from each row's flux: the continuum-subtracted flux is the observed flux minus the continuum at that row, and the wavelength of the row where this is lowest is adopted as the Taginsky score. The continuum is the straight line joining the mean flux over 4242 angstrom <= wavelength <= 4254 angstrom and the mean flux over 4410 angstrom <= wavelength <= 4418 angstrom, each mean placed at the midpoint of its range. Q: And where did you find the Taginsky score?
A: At 4307 angstrom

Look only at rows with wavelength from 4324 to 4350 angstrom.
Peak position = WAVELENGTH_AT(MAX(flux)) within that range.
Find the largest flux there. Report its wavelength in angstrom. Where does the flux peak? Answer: 4349 angstrom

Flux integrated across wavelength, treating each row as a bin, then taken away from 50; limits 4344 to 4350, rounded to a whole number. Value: -85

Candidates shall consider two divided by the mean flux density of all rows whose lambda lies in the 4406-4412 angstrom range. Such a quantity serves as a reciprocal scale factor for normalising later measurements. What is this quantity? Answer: 0.101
